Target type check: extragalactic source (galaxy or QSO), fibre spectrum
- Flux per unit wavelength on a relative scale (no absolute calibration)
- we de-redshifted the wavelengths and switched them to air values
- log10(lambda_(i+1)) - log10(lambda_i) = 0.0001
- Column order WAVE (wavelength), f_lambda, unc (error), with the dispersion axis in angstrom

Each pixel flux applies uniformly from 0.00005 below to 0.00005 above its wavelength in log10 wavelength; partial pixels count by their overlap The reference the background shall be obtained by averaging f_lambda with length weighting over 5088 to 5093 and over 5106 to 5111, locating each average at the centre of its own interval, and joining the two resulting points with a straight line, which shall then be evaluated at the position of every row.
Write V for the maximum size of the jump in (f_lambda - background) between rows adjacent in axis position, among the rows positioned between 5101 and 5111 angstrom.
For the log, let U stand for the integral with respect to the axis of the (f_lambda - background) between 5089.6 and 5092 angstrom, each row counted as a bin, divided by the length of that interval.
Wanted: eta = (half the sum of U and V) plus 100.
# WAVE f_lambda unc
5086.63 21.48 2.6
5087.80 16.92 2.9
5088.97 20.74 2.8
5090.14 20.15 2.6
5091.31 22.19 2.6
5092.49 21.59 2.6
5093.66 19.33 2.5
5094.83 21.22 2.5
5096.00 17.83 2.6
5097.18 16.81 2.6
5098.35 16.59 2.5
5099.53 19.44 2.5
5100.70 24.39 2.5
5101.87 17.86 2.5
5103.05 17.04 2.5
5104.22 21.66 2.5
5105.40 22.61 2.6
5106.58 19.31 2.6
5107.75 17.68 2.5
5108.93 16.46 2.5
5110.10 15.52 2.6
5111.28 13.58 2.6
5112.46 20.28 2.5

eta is 103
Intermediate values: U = 0.4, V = 5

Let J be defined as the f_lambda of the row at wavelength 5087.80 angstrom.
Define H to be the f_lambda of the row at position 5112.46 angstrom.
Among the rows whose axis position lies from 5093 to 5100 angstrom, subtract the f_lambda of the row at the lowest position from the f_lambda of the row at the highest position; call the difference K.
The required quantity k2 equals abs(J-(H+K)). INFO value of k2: 3.5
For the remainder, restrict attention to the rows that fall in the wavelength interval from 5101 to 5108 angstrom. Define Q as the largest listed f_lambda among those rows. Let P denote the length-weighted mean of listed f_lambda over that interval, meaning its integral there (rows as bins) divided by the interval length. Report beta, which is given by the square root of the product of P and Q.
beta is 21.1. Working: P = 19.7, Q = 22.61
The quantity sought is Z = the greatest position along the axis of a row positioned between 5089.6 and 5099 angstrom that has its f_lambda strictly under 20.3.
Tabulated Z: 5098.35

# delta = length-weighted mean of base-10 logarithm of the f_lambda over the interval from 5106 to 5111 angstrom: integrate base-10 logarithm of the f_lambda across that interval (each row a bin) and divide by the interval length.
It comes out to 1.23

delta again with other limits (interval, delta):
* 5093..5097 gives 1.28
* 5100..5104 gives 1.30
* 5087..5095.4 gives 1.31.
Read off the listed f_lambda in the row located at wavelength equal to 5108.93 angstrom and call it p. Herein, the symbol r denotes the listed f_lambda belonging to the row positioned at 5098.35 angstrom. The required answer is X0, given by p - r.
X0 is 0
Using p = 16.46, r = 16.59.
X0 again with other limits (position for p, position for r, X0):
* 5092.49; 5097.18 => 5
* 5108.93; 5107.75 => -1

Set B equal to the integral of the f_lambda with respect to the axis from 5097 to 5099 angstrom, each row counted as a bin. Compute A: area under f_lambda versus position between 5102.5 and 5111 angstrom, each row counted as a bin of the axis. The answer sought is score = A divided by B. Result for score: 4.7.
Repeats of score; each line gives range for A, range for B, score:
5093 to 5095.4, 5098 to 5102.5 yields 0.6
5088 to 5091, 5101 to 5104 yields 1.1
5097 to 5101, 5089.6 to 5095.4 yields 0.6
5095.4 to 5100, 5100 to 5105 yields 0.8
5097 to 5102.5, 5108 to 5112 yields 1.7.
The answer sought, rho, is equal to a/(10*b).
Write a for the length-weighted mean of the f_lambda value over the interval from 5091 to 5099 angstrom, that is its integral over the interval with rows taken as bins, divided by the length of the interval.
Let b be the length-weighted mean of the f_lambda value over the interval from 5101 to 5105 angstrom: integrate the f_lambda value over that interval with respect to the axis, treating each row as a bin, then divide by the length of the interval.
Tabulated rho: 0.099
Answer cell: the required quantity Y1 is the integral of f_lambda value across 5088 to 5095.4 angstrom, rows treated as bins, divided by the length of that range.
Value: 20.7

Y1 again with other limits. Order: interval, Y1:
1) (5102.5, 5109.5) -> 19.1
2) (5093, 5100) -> 18.6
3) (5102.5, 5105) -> 19.6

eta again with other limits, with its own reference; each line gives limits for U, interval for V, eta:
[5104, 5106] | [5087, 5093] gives 104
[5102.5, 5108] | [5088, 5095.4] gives 102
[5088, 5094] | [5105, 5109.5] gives 101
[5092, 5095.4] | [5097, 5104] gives 103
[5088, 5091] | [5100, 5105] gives 103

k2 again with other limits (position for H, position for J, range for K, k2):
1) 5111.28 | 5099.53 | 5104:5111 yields 12.0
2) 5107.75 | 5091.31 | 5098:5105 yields 0.6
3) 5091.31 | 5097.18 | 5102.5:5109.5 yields 4.8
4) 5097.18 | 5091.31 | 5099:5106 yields 2.2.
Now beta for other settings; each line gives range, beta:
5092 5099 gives 20.2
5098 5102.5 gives 21.9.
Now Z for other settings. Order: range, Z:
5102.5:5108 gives 5107.75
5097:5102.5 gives 5101.87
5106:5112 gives 5111.28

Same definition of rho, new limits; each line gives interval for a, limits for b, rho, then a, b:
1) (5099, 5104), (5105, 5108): 0.100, 19.9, 20.0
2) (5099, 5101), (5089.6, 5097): 0.107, 21.7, 20.2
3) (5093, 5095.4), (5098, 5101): 0.102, 20.4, 20.0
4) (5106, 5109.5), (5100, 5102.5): 0.085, 17.8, 21.0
